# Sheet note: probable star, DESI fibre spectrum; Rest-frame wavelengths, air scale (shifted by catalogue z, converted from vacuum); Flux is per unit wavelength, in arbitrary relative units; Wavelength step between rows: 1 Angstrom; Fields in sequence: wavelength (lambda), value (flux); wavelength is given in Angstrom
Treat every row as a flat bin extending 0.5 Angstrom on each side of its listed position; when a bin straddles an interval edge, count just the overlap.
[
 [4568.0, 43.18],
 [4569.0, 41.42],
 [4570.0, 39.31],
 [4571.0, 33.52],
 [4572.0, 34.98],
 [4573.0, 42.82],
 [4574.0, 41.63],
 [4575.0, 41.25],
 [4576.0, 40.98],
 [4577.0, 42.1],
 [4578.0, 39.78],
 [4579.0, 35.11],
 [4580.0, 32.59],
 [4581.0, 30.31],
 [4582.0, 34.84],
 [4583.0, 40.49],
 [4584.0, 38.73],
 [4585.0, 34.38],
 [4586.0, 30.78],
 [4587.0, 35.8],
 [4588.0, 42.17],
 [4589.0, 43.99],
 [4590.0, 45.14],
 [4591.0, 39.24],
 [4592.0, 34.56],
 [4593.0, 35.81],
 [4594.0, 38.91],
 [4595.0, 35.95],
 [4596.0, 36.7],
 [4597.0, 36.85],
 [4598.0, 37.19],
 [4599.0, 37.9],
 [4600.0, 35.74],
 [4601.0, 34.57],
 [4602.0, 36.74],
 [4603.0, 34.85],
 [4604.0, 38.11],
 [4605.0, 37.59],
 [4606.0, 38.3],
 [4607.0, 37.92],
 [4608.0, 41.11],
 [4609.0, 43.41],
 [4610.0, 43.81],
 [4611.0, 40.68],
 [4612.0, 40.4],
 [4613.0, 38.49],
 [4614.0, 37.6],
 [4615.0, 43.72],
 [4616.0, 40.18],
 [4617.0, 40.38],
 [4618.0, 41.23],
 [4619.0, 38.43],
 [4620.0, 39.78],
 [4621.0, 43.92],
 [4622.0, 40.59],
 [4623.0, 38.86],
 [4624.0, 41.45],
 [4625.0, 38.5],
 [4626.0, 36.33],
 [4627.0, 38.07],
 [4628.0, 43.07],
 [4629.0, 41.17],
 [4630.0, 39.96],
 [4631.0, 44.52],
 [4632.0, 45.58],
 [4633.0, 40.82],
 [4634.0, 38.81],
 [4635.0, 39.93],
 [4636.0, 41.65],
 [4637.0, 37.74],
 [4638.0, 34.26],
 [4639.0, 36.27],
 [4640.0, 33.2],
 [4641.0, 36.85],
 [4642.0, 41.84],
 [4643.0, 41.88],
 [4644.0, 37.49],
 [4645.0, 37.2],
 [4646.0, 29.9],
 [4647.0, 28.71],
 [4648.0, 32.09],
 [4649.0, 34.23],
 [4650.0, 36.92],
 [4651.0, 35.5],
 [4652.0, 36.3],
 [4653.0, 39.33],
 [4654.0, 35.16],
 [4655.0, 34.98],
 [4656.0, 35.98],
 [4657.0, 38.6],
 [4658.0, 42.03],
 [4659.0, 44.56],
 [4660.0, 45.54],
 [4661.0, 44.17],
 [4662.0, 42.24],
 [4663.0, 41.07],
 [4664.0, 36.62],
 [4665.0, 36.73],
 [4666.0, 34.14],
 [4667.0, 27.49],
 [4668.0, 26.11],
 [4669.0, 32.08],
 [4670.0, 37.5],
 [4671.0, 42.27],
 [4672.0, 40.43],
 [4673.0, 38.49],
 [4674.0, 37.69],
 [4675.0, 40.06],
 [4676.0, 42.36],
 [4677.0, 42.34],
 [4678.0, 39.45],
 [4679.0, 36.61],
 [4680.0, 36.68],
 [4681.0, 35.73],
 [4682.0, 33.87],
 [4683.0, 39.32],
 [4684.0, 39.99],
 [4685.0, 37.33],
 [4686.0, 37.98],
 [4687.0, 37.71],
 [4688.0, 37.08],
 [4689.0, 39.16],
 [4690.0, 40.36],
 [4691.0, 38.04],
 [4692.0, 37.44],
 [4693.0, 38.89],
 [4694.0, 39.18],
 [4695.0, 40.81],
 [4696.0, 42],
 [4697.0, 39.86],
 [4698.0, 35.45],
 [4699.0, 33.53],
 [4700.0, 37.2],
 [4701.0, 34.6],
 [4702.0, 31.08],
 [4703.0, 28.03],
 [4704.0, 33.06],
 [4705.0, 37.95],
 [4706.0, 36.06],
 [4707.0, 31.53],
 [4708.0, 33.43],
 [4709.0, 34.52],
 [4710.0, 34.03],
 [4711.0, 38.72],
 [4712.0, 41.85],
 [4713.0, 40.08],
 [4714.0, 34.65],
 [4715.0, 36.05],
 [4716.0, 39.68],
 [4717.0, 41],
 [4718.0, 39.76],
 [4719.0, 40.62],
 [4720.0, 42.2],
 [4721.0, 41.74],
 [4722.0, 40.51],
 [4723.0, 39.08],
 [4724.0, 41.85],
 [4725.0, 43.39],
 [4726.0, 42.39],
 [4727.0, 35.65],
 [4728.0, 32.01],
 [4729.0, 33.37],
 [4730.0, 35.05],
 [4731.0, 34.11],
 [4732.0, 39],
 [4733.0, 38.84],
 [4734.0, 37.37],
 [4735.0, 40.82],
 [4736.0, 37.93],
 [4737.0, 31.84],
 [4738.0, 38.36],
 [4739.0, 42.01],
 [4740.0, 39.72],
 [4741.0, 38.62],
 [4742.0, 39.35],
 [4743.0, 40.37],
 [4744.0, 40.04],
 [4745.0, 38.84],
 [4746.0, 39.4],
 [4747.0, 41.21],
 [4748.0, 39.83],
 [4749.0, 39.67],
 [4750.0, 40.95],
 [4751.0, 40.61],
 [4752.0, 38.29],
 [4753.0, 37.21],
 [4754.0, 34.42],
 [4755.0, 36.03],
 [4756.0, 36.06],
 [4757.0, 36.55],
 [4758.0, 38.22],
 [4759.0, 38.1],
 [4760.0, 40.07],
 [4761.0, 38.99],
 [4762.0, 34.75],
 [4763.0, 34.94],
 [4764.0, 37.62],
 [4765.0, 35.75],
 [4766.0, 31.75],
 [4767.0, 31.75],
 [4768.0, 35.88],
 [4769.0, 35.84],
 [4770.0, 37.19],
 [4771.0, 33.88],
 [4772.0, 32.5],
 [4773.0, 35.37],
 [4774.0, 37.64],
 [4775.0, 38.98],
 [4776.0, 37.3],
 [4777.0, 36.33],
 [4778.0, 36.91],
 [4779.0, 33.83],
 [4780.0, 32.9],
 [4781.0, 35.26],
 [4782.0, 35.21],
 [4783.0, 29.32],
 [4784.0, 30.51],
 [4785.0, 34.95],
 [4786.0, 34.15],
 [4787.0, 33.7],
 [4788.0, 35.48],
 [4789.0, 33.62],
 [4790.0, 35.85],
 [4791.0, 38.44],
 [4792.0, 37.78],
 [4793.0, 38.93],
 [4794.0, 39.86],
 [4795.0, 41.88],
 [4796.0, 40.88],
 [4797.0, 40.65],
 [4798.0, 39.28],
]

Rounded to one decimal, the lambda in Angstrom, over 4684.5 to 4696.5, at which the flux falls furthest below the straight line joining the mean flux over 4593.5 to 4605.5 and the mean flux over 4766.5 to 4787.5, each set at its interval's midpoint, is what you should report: 4688.0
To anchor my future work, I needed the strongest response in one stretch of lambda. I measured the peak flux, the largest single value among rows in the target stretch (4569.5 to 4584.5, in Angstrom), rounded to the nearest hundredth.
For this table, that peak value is 42.82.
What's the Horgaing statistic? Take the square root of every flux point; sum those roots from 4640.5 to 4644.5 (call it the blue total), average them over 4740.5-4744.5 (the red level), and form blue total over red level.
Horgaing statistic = 4.0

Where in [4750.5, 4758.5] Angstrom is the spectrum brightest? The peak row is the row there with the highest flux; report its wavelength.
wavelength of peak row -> 4751.0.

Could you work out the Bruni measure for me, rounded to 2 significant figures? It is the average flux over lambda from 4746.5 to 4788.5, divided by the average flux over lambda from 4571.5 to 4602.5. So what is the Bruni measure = 0.96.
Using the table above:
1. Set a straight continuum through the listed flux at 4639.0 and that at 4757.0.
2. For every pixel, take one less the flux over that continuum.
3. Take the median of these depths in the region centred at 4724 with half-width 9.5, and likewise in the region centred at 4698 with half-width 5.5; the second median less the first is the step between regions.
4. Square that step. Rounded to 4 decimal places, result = 0.0045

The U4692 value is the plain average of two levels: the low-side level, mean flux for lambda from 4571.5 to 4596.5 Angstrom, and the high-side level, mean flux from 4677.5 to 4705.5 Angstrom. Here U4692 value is 37.5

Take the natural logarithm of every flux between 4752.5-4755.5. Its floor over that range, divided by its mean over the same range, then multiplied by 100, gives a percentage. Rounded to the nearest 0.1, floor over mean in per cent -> 98.8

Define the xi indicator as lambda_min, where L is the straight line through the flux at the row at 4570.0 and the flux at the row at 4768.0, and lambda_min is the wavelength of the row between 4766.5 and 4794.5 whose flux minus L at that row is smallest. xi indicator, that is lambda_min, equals 4783.0 Angstrom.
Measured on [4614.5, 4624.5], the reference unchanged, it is 4619.0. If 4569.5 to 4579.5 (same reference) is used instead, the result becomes 4571.0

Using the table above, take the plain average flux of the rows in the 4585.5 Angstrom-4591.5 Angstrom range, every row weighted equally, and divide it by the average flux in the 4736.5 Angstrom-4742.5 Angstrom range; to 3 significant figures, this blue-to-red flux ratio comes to 1.03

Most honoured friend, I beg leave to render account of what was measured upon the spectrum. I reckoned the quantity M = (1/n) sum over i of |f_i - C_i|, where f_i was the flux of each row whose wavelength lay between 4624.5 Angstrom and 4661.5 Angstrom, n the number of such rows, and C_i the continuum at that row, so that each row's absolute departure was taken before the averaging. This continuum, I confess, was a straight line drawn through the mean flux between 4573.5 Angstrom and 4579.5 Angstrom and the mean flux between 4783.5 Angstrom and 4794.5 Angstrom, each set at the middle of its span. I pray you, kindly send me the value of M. 3.4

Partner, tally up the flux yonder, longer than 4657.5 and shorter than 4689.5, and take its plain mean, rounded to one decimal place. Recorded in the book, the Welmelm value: 38.3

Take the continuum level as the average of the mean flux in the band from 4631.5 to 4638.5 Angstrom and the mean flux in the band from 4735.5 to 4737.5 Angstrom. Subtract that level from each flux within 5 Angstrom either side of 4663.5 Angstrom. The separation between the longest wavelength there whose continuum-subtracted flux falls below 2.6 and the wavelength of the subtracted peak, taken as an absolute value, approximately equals 8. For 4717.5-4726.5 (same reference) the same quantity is 2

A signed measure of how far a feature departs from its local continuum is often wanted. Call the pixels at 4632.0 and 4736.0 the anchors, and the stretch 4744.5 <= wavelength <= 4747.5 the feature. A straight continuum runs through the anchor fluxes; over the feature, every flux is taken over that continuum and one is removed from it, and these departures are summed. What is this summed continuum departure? 0.21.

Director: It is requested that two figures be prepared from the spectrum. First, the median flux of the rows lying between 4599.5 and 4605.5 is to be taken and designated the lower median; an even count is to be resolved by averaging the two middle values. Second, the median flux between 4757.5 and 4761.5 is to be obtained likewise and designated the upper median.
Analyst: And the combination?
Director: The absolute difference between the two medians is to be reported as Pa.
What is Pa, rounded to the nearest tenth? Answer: 2.4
